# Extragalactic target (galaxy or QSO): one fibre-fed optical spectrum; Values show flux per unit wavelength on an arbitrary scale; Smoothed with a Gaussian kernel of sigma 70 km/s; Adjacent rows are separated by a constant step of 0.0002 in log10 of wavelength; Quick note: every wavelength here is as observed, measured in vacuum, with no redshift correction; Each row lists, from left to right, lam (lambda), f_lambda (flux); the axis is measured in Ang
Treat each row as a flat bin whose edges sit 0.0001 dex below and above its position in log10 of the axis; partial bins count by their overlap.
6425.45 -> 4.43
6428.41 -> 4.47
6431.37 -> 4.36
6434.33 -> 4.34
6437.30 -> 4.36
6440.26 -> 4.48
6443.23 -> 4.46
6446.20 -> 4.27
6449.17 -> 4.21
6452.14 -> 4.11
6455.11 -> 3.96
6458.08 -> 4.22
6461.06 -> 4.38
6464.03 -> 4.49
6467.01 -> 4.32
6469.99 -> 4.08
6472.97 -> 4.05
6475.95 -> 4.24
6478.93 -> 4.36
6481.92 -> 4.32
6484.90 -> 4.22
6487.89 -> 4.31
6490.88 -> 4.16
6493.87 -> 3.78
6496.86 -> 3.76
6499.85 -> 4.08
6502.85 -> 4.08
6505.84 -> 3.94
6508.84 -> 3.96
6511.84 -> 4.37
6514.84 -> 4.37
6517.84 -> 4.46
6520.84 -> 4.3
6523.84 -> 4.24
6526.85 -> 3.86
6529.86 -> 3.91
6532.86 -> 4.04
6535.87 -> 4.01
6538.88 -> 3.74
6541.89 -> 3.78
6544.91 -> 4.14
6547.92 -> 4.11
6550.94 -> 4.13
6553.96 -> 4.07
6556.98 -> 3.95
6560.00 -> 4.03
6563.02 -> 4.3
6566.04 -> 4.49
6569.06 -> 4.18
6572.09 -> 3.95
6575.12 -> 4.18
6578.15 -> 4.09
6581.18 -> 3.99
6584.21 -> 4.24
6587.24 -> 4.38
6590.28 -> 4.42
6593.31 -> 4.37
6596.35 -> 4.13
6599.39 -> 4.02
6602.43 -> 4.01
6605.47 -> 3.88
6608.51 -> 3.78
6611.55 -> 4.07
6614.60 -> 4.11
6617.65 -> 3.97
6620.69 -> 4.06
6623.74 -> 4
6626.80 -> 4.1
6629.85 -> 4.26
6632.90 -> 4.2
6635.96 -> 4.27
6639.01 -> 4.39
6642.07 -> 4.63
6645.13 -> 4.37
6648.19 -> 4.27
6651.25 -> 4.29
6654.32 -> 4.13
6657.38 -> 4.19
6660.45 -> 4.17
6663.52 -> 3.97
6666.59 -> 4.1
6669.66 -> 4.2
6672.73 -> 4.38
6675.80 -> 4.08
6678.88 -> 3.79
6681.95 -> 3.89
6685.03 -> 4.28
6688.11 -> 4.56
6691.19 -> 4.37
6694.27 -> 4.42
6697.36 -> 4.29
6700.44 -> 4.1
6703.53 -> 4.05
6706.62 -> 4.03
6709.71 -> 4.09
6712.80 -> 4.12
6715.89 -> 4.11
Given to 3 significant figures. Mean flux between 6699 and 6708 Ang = 4.06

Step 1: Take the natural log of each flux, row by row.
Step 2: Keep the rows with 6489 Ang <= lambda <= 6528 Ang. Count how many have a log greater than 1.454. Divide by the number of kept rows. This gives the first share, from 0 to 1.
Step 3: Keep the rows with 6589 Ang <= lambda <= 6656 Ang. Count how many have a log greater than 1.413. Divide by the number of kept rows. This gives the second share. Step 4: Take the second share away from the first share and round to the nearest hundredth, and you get -0.28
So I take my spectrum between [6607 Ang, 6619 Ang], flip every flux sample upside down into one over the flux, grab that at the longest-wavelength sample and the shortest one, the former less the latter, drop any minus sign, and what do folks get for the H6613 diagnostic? 0.013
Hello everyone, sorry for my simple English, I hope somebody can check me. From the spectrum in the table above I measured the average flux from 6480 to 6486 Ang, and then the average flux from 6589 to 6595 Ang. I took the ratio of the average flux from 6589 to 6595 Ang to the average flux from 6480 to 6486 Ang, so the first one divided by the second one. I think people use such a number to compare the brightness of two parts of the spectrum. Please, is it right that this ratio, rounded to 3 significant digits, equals 1.03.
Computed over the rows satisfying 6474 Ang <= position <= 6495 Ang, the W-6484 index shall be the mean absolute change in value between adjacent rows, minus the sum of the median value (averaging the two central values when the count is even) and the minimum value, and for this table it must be -7.87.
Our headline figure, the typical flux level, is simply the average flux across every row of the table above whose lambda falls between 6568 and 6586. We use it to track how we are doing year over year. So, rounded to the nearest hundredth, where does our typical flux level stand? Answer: 4.11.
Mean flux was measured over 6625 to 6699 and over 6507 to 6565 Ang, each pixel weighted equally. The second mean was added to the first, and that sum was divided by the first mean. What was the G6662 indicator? 1.97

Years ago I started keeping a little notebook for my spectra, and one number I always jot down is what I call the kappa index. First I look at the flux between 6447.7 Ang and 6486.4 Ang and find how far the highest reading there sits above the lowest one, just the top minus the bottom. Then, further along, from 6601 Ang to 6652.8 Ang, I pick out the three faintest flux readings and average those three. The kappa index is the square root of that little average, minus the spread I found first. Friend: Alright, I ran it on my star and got 1.44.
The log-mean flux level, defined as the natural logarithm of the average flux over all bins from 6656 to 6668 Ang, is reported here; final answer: 1.41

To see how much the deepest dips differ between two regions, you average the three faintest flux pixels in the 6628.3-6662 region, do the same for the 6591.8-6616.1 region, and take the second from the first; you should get 0.27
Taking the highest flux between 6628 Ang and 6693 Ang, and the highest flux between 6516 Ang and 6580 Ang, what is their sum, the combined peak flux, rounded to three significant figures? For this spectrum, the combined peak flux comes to 9.12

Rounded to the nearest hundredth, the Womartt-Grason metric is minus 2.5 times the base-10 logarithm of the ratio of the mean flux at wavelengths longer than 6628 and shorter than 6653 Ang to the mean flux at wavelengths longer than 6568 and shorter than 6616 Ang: -0.06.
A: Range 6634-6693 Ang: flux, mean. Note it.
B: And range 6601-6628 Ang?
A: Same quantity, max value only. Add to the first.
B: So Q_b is 8.34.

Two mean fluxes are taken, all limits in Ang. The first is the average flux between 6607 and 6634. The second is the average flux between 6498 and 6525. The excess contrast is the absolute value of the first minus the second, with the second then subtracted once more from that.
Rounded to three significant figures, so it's -4.06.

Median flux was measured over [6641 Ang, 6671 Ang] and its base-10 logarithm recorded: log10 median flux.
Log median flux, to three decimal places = 0.623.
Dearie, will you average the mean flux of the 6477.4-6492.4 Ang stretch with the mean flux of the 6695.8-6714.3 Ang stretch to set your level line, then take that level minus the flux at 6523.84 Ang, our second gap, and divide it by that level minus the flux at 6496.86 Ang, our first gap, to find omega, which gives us -0.11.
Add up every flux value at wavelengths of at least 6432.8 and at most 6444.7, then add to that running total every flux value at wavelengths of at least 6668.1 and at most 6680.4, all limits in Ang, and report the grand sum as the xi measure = 34.1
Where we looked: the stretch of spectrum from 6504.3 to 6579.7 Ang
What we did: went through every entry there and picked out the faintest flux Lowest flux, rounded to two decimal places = 3.74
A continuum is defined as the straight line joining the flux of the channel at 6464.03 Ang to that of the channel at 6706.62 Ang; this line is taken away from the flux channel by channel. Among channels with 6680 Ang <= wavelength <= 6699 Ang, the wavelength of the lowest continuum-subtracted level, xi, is 6681.95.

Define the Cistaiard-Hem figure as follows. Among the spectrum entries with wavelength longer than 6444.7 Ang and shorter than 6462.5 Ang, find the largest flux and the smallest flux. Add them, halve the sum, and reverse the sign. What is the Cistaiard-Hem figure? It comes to -4.17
